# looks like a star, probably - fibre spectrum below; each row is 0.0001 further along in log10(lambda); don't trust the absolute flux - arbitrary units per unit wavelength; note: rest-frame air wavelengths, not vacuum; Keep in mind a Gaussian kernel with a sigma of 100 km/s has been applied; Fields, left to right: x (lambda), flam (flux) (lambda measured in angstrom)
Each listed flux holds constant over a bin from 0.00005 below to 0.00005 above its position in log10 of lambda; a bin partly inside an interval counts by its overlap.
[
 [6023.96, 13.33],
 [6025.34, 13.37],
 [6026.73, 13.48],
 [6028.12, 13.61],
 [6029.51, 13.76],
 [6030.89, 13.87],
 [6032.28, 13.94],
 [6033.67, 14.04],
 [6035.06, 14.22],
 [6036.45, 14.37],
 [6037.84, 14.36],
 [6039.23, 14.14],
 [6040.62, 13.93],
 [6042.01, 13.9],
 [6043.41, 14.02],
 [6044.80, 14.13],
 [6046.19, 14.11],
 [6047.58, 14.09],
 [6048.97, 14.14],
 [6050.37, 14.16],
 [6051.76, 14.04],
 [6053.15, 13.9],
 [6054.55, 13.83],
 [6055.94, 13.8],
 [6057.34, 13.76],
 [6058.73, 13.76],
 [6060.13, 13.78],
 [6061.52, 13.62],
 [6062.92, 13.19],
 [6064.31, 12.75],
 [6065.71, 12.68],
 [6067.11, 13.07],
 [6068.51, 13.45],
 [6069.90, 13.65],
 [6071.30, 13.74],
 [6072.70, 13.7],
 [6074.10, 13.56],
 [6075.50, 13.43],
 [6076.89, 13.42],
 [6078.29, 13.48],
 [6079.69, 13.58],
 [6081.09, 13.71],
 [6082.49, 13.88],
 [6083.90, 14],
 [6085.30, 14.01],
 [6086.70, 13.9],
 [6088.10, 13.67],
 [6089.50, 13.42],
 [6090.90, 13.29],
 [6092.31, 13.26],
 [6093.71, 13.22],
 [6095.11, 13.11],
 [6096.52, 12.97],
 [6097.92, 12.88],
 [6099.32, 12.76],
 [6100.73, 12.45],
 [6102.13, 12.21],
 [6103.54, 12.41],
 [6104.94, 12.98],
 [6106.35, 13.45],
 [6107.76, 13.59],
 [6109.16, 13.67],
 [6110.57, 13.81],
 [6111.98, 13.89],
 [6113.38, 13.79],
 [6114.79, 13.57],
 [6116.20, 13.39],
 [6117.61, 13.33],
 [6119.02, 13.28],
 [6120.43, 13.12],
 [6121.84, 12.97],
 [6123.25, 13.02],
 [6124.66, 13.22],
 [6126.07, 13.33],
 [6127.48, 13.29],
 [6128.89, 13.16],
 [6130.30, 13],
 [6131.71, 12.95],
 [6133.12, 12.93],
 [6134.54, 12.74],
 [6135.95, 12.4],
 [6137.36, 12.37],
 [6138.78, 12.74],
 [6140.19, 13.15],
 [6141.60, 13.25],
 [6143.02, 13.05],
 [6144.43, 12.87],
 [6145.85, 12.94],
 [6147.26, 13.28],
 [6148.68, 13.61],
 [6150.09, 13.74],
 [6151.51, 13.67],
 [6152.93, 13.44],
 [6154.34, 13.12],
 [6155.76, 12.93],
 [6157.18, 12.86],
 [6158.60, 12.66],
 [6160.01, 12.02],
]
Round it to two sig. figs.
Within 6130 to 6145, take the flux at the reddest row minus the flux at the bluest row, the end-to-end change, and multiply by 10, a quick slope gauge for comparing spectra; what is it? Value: -1.3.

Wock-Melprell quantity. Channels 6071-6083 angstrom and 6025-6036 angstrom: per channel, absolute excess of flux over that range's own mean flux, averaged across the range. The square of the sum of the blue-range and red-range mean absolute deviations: 0.13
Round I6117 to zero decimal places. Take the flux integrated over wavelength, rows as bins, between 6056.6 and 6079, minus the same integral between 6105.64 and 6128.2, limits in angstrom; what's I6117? -2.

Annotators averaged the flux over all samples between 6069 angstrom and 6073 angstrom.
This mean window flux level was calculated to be 13.70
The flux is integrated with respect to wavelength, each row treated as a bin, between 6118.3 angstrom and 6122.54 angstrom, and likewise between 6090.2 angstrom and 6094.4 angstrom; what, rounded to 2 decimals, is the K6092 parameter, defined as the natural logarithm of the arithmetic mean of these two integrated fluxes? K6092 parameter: 4.02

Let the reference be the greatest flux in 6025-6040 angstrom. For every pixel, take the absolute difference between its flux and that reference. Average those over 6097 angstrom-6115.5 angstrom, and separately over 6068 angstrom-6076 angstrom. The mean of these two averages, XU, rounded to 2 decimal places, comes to 0.98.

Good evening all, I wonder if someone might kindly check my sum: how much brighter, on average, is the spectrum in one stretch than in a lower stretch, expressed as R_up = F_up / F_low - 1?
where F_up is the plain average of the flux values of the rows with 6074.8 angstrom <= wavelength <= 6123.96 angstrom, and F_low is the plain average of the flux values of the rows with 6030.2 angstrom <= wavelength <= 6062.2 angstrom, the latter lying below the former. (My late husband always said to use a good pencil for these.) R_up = -0.047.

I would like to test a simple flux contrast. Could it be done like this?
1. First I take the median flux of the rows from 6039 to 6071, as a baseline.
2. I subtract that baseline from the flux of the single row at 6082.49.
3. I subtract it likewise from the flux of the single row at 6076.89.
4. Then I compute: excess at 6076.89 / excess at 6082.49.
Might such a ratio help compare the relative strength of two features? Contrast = -8.2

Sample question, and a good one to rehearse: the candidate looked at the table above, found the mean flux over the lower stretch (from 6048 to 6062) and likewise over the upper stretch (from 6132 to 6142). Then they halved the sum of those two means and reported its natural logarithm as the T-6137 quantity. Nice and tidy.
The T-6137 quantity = 2.59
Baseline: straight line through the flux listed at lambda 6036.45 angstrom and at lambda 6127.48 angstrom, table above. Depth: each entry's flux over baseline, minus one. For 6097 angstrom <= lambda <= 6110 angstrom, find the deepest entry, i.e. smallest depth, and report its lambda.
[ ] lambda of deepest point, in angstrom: 6102.13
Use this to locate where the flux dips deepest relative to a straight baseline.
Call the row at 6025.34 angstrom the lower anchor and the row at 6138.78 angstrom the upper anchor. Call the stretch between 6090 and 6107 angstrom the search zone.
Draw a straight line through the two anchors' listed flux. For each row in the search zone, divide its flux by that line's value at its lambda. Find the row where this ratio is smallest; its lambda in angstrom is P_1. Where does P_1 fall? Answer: 6102.13 angstrom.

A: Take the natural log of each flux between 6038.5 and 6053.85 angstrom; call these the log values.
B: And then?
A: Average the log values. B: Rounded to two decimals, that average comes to 2.64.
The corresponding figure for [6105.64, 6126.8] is 2.60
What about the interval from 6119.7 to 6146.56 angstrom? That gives 2.56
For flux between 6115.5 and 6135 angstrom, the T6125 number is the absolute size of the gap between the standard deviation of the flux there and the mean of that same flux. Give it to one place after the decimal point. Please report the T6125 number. 12.9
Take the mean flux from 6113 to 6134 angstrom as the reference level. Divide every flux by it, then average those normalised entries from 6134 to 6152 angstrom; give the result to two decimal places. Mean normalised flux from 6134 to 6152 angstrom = 0.99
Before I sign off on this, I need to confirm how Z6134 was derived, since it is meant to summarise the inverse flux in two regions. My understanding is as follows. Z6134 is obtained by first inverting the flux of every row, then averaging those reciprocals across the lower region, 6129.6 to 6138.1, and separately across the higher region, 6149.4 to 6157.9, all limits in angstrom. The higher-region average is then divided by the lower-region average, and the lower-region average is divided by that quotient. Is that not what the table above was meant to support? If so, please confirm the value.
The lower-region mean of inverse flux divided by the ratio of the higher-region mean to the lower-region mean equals 0.0820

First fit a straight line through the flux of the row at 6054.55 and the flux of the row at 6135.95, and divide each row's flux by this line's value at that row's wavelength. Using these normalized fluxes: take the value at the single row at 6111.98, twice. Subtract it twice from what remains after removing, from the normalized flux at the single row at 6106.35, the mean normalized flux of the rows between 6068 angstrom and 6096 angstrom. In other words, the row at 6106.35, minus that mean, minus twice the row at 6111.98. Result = -2.14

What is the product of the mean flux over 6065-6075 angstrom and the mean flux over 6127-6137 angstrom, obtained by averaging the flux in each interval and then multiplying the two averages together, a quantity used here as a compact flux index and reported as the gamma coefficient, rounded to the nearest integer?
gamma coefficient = 173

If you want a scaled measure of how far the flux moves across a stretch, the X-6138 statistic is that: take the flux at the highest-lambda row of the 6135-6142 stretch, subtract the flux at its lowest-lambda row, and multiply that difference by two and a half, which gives 2.1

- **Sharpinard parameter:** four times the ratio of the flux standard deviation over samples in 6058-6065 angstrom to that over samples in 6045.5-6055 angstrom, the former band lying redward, 14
